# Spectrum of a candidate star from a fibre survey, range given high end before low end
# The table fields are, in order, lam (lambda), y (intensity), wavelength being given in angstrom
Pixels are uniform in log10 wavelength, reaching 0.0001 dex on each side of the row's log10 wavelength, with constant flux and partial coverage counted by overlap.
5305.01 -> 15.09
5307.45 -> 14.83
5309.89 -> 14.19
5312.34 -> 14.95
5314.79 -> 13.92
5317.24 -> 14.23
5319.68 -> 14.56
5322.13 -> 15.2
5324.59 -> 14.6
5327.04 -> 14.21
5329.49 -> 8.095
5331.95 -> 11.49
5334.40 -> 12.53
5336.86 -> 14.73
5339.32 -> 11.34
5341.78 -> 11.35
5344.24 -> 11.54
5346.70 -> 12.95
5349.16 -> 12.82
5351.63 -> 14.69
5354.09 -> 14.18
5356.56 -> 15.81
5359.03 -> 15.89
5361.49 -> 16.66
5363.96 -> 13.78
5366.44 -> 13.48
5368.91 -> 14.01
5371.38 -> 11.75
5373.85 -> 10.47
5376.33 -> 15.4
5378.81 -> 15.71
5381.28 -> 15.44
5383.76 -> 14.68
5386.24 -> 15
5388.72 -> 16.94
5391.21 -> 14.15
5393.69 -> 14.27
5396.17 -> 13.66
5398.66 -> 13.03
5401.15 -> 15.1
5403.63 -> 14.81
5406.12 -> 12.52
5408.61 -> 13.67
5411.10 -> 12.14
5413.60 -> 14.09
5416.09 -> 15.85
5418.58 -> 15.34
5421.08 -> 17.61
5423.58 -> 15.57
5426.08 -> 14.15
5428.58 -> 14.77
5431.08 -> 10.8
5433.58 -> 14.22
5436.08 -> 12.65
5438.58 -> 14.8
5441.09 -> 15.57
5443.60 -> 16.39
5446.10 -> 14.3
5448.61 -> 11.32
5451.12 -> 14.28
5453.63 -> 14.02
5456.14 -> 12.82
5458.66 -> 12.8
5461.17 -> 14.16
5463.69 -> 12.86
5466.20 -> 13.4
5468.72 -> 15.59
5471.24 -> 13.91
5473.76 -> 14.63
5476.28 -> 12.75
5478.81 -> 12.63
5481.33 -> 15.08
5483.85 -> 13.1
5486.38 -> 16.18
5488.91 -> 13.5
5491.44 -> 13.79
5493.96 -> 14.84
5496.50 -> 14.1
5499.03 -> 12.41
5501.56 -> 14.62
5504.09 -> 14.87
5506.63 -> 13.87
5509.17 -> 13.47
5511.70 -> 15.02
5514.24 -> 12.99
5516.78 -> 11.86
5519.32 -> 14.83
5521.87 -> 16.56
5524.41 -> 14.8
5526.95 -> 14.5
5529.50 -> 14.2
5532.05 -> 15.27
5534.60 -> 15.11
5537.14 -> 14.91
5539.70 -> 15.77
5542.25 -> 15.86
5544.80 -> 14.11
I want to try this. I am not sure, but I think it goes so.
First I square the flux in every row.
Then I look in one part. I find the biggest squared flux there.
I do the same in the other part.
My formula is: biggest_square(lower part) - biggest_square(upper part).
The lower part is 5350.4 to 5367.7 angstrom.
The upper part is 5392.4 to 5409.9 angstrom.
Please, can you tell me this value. 50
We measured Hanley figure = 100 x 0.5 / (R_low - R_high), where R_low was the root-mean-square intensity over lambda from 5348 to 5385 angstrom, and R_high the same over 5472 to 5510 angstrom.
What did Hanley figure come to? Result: 130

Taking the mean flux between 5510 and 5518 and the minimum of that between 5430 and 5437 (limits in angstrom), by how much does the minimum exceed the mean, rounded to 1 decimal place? -2.5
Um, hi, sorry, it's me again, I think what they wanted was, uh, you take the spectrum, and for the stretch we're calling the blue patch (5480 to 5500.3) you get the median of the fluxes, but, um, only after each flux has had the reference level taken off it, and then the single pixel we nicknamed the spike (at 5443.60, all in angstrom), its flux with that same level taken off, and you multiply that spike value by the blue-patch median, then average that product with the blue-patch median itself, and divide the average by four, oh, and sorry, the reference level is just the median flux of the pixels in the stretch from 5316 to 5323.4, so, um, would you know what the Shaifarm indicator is -0.22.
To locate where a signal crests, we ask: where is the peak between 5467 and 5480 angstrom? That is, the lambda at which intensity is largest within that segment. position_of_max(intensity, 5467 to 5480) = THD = 5468.72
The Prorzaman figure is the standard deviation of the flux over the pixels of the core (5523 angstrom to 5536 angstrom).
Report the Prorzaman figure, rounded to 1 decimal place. 0.4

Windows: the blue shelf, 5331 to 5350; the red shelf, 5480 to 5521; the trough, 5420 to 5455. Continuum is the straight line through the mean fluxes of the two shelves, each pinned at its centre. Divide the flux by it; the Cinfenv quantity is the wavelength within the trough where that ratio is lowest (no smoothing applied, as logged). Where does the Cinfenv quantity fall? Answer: 5431.08 angstrom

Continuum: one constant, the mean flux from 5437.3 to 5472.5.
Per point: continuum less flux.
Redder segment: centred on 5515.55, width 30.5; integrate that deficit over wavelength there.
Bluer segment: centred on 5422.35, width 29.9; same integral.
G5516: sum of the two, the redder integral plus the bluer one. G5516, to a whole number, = -15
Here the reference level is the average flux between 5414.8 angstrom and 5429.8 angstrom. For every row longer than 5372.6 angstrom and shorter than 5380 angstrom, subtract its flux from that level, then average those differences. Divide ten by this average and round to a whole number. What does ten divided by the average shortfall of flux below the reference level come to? 6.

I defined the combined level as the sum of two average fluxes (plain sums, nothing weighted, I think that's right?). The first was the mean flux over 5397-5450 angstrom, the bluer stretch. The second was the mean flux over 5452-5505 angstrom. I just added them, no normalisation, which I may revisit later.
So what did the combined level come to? 28.1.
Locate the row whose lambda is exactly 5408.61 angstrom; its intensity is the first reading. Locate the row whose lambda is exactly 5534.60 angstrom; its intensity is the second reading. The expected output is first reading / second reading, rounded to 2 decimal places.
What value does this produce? 0.90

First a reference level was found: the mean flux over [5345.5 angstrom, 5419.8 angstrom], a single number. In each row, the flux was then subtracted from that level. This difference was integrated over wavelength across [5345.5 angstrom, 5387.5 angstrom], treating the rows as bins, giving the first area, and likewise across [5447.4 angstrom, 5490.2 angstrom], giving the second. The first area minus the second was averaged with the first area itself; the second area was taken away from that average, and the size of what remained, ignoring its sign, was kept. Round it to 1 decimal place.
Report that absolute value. 36.5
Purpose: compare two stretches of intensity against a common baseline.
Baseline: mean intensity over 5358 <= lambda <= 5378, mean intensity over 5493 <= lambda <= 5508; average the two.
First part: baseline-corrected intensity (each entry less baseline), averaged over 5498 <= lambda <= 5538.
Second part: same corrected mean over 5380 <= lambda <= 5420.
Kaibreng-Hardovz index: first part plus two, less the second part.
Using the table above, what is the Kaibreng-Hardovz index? 1.9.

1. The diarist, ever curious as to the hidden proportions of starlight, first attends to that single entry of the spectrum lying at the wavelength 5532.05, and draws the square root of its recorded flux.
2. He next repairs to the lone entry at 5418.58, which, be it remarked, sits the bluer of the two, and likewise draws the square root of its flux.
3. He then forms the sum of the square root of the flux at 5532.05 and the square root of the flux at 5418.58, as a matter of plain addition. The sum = 7.82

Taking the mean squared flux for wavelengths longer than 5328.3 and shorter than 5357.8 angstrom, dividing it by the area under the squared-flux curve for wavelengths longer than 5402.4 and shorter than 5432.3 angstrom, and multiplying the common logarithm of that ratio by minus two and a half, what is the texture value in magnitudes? 3.9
